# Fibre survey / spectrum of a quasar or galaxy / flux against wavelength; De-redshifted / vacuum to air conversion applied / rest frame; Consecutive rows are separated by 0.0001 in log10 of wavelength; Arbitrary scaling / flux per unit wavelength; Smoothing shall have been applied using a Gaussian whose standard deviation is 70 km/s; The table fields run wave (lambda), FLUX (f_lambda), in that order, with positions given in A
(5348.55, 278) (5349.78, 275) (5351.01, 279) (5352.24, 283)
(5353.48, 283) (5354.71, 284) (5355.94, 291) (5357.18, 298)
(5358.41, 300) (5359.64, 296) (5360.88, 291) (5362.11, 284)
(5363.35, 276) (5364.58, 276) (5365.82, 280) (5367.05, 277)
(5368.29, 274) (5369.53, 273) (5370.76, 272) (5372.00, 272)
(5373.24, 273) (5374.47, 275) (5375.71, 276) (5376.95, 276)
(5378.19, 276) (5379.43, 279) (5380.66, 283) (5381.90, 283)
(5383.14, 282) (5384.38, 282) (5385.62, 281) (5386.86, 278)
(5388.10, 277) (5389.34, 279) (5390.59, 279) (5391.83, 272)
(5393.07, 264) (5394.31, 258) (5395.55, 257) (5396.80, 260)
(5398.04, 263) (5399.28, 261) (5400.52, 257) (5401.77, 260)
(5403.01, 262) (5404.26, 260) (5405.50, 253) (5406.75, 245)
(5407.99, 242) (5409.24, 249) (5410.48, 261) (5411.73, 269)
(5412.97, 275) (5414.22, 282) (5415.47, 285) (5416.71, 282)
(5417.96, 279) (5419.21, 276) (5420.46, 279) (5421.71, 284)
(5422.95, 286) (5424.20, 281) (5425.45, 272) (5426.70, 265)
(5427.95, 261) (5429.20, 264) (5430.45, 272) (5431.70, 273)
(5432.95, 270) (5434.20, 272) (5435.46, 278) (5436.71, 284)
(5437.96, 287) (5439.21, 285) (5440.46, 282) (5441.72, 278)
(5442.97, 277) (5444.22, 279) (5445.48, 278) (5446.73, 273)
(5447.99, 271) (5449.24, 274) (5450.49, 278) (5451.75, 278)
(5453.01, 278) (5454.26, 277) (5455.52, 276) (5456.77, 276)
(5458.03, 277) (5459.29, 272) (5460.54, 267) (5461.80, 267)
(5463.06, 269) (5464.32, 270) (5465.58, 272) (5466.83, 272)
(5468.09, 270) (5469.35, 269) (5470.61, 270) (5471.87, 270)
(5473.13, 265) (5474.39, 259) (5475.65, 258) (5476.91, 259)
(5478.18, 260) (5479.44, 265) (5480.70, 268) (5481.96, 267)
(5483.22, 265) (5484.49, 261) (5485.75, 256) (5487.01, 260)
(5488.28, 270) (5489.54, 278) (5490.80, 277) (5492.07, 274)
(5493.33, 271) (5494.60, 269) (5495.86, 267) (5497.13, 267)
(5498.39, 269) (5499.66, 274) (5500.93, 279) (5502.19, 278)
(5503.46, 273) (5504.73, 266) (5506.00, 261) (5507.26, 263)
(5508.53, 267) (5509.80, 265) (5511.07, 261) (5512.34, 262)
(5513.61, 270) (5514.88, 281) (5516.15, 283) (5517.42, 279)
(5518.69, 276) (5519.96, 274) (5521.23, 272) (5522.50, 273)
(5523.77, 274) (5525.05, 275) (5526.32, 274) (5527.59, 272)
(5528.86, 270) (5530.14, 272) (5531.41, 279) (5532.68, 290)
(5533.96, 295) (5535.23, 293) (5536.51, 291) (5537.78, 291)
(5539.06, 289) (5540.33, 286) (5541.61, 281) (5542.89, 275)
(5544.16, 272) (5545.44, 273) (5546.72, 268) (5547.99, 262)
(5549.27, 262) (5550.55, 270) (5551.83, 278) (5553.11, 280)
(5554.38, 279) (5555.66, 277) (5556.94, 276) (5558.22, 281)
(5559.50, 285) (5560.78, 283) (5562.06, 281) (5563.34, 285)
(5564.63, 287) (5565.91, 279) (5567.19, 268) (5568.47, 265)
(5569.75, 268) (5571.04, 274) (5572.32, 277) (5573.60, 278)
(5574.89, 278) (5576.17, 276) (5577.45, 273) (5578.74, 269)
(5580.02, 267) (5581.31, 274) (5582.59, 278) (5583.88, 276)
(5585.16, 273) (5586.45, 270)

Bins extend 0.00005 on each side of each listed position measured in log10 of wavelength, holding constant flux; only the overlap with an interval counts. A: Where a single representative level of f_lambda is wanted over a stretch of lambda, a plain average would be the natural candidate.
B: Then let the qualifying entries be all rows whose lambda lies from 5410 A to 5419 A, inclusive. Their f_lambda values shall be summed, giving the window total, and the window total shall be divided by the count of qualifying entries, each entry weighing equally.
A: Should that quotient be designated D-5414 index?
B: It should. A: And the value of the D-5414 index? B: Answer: 276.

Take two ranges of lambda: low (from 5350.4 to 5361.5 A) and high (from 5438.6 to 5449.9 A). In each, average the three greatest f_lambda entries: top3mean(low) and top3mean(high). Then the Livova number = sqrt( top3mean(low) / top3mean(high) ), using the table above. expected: 1.028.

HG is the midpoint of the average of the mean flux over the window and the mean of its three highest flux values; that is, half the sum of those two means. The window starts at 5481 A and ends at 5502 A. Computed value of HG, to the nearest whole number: 274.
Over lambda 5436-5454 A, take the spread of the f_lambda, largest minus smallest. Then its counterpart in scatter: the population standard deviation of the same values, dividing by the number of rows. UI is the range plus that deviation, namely 20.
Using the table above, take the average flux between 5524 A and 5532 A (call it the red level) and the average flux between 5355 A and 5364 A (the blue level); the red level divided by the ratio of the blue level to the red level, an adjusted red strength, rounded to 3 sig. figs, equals 257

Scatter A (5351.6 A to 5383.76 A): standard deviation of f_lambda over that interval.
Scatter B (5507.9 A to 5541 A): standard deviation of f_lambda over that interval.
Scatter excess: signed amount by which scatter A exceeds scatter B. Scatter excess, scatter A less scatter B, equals -2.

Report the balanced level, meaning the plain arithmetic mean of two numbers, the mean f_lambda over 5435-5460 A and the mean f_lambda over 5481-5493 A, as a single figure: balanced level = 273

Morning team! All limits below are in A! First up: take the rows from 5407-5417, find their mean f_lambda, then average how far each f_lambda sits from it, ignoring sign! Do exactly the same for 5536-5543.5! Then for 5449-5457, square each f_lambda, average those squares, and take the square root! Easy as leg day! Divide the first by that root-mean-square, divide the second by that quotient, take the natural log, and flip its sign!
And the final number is -4.7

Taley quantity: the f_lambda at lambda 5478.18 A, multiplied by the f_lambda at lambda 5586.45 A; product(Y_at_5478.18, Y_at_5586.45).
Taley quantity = 70200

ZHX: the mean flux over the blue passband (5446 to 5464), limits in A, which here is 274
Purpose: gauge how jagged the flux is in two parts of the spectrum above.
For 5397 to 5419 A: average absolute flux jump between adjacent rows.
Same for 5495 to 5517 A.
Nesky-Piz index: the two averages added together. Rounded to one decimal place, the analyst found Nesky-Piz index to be 9.0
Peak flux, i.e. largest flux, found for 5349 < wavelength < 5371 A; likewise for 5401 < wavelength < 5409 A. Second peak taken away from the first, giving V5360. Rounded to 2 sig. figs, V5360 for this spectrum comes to 38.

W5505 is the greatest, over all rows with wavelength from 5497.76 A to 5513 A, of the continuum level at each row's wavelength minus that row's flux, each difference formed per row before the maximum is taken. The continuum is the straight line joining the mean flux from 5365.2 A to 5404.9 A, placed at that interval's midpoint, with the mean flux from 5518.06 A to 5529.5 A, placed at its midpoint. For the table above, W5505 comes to 12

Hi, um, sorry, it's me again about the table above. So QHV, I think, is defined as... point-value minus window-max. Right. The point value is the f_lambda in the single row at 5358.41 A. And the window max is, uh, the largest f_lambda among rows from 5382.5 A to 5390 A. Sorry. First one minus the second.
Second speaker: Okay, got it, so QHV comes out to 18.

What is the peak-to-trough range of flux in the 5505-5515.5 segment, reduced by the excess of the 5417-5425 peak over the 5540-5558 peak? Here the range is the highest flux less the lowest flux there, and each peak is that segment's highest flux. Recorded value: 20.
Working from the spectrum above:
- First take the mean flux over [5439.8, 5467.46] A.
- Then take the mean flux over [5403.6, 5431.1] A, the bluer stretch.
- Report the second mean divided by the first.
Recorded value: 0.98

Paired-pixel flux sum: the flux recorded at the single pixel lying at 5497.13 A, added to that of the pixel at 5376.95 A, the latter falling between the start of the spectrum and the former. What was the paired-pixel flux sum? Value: 543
